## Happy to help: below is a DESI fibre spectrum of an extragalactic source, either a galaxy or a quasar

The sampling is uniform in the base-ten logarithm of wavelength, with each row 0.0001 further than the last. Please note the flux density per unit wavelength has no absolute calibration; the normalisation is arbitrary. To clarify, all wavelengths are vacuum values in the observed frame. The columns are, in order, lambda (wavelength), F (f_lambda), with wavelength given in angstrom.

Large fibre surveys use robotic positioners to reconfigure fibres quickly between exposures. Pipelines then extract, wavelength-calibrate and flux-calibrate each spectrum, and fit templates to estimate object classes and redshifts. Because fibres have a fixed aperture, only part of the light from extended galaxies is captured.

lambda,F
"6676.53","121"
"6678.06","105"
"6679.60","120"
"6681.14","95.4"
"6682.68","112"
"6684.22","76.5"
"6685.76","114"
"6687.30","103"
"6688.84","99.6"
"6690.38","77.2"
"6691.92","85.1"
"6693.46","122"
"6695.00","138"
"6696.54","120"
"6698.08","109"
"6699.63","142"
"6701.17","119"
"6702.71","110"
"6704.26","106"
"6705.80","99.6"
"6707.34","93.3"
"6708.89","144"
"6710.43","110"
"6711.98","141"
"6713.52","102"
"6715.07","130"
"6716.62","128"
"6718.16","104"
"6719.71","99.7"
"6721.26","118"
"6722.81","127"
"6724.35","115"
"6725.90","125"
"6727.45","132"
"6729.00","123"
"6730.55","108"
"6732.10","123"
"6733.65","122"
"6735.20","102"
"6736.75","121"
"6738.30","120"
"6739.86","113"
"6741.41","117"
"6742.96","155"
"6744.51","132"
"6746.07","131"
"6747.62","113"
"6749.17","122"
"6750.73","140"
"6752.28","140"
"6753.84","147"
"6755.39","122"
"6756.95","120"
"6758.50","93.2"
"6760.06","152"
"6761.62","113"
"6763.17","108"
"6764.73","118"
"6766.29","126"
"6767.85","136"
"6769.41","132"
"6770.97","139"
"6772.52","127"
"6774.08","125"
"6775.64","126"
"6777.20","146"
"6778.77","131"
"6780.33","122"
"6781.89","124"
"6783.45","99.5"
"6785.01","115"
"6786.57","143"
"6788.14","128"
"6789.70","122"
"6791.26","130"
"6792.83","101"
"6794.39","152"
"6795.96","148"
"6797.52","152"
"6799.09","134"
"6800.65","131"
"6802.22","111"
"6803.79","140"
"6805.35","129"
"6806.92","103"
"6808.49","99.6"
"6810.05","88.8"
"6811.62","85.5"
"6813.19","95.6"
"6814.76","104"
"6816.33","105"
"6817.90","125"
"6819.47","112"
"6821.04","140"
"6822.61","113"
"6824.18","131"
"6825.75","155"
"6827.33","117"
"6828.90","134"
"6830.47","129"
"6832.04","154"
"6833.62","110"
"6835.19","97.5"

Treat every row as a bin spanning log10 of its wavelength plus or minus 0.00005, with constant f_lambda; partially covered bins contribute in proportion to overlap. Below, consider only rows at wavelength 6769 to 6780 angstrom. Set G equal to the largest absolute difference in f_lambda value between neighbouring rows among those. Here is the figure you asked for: 20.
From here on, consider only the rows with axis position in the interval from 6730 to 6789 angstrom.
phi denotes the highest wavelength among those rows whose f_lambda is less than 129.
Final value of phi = 6788.14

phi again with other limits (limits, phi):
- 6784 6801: 6792.83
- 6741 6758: 6756.95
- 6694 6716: 6713.52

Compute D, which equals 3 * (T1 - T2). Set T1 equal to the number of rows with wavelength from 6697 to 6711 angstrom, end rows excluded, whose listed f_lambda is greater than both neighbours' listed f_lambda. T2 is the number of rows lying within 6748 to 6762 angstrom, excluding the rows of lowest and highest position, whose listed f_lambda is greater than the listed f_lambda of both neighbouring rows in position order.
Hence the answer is 0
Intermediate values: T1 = 2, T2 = 2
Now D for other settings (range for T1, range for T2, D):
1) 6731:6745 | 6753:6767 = 3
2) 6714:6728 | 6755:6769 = 0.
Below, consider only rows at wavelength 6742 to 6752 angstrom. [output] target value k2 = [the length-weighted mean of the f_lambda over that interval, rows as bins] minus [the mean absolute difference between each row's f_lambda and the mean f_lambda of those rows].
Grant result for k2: 122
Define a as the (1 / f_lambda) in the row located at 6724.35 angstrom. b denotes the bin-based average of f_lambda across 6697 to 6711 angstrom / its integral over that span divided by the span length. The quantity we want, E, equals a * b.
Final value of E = 1.00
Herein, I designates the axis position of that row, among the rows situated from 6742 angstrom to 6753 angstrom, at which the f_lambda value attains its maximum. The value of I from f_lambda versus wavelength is 6742.96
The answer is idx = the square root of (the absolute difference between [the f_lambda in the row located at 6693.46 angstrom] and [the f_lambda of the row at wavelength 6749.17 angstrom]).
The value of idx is 0.0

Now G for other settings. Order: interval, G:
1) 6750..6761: 59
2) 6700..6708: 9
